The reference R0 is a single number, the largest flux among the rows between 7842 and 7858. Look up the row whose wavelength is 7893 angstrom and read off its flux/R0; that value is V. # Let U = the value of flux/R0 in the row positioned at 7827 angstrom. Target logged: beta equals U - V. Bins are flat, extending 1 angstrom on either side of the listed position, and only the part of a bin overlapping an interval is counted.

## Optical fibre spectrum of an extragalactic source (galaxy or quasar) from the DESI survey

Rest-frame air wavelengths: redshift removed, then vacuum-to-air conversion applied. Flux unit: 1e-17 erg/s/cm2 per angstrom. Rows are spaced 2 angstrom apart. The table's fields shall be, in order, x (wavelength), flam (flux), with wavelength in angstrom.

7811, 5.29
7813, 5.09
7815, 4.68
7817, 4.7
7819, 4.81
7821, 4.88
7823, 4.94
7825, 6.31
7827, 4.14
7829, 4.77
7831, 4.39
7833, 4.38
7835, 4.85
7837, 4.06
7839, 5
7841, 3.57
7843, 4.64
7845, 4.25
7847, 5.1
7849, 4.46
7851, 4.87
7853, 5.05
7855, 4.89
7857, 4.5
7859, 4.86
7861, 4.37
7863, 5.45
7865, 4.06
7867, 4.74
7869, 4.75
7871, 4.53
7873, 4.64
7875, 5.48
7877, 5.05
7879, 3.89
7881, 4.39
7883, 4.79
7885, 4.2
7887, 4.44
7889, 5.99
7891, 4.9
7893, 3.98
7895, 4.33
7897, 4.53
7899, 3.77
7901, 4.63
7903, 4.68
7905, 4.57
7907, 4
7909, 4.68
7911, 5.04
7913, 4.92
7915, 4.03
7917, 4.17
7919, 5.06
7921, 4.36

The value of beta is 0.03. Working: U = 0.81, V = 0.78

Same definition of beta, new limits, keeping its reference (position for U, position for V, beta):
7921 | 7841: 0.15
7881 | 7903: -0.06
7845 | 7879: 0.07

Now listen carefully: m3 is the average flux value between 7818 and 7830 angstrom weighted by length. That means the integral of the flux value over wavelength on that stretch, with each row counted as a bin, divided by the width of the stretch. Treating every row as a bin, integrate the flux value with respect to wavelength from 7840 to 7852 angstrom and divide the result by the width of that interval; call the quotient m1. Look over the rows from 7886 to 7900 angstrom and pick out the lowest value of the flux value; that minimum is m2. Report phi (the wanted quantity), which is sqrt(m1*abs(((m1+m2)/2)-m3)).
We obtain 2.0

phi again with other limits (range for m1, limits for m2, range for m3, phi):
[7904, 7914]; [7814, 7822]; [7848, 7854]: 0.8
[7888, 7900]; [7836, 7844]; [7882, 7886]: 1.4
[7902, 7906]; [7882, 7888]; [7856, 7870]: 1.1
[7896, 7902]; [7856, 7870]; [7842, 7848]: 1.4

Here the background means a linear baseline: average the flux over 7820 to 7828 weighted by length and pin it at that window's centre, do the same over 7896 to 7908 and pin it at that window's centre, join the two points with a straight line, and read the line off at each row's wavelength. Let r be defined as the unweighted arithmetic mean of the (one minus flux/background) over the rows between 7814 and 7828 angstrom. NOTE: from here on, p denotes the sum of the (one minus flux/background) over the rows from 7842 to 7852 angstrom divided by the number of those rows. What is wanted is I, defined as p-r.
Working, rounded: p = 0.04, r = 0.033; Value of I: 0.01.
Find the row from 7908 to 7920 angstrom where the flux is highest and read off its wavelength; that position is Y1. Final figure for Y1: 7919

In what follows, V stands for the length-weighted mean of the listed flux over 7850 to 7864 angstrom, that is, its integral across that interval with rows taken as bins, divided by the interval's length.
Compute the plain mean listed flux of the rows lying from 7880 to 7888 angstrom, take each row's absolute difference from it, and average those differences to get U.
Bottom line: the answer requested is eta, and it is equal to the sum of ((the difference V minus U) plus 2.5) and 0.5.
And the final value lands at 7.69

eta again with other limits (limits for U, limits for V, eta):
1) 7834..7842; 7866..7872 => 7.12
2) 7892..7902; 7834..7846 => 7.10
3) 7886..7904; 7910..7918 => 7.13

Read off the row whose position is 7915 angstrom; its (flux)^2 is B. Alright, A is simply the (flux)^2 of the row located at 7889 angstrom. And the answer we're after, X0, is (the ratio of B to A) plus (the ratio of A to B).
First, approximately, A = 36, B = 16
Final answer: 2.66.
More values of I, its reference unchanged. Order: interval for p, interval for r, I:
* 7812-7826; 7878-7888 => -0.03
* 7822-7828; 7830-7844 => -0.12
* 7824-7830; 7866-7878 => 0.04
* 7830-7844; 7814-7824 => 0.05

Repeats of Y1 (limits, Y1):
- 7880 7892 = 7889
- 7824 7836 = 7825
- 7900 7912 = 7911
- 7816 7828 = 7825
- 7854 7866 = 7863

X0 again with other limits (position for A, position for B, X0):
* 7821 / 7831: 2.04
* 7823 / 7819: 2.00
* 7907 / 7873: 2.09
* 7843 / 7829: 2.00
